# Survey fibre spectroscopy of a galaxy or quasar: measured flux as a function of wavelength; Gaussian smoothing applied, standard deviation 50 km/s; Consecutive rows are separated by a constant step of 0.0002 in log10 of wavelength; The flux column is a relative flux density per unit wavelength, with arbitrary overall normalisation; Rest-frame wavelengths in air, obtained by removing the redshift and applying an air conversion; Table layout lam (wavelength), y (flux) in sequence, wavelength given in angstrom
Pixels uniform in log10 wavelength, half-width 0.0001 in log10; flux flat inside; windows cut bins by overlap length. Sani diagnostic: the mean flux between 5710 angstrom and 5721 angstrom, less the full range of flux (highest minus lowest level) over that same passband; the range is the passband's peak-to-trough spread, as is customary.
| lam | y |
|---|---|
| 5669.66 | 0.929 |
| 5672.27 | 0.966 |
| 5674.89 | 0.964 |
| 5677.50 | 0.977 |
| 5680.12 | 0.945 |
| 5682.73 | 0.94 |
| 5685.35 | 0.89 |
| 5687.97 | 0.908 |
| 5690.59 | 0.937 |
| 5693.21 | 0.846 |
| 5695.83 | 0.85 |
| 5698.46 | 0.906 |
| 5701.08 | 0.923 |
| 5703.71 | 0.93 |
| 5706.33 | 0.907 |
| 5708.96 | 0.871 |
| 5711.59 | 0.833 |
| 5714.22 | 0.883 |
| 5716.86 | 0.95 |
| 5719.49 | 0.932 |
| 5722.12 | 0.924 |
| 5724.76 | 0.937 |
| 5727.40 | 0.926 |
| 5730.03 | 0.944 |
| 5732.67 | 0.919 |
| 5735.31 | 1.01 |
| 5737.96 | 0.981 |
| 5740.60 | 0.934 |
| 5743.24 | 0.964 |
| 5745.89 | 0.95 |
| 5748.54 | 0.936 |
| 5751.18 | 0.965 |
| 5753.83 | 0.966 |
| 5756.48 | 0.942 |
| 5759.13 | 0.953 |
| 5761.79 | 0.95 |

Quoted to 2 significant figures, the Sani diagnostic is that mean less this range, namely 0.78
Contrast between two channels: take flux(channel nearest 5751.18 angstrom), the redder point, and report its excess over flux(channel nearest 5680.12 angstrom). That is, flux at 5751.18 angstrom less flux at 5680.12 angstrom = 0.020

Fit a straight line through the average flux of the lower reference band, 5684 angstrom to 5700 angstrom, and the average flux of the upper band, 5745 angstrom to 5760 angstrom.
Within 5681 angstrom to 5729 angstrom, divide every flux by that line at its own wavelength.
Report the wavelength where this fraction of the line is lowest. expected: 5711.59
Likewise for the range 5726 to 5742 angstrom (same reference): 5732.67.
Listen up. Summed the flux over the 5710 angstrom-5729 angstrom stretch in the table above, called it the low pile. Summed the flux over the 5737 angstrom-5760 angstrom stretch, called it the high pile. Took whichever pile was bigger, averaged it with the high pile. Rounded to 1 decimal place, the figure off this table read 8.6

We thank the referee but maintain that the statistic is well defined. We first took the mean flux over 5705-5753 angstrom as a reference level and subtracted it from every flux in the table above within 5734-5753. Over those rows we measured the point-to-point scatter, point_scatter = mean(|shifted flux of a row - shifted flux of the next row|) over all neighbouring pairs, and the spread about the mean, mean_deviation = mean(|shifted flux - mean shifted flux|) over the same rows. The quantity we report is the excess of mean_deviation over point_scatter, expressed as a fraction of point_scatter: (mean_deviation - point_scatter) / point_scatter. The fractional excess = -0.28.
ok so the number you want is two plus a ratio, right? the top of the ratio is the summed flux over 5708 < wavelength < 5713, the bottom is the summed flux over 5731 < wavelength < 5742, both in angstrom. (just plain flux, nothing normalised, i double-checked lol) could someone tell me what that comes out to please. 2.44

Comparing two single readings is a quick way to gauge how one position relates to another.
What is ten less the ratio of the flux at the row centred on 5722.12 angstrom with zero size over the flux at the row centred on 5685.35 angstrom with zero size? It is 8.96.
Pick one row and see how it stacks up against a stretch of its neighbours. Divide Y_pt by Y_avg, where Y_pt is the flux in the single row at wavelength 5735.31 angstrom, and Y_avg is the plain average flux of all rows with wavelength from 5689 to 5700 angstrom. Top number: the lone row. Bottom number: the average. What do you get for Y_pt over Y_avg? 1.14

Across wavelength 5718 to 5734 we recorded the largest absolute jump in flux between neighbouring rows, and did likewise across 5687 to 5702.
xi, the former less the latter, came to -0.07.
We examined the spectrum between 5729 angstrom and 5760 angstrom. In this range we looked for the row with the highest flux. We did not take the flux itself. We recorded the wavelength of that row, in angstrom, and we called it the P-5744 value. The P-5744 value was 5735.31 angstrom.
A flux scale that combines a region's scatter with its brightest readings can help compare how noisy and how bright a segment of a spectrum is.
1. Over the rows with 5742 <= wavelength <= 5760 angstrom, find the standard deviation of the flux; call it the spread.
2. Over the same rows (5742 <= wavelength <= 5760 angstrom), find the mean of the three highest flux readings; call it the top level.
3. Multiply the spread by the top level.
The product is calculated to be 0.011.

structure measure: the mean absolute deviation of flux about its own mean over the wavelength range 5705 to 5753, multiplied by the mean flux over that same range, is 0.0266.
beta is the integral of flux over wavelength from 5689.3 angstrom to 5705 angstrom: 14.1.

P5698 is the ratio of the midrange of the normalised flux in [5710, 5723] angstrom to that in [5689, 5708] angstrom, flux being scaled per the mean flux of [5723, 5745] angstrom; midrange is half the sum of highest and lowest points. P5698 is 1.00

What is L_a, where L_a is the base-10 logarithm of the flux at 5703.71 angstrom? -0.032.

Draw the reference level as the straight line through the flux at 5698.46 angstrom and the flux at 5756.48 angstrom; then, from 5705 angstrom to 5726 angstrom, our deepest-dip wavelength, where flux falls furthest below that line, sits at 5711.59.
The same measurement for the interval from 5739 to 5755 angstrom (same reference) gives 5748.54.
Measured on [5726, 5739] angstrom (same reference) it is 5732.67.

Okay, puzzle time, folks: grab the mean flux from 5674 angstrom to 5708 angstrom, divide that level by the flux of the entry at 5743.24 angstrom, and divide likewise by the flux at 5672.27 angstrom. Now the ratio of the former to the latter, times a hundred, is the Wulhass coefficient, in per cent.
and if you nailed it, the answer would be 100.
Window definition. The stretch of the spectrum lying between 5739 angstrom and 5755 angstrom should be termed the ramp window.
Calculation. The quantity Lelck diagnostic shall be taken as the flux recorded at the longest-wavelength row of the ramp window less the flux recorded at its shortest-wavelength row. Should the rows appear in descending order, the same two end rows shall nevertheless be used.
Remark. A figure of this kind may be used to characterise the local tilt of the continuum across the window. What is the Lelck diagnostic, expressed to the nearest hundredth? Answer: 0.03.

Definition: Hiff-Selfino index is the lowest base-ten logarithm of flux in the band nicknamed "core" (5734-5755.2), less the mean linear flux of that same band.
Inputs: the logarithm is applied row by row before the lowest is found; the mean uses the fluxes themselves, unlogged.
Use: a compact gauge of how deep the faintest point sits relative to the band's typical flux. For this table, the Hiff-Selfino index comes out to -0.993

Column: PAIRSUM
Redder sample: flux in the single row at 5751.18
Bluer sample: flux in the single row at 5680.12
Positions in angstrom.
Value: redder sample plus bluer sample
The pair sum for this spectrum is 1.91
